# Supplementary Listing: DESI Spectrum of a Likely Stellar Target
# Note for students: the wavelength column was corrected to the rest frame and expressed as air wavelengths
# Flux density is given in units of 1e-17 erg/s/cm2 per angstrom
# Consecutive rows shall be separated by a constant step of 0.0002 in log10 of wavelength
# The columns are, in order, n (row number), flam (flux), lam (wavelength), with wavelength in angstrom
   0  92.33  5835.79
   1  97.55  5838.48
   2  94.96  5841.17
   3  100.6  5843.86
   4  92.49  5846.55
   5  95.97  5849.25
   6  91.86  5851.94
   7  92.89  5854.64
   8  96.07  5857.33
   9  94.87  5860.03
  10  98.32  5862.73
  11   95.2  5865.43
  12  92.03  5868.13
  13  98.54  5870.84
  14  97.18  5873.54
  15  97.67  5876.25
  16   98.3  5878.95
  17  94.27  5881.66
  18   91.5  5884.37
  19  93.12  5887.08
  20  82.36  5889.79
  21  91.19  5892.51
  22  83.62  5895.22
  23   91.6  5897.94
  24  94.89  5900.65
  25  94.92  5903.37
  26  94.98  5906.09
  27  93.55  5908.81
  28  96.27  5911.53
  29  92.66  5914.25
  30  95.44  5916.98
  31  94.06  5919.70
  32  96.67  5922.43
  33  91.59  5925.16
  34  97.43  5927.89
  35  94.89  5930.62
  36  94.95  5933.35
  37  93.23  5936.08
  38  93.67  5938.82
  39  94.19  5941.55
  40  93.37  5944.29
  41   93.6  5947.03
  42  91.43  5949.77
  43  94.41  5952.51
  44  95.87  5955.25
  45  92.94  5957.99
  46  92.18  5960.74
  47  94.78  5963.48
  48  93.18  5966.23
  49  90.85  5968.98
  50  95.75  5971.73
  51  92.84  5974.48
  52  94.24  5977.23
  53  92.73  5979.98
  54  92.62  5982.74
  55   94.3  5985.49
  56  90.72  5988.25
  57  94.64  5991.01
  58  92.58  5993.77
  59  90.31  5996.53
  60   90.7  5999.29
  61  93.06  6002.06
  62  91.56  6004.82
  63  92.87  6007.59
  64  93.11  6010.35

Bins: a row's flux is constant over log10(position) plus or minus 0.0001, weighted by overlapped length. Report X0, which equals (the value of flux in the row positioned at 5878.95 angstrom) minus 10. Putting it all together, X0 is 88.3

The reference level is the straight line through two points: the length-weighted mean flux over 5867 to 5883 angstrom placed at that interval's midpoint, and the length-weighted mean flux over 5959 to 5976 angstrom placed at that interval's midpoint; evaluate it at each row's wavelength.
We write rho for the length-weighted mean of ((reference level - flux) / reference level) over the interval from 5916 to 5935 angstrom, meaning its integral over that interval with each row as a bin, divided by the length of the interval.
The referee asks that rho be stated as -0.003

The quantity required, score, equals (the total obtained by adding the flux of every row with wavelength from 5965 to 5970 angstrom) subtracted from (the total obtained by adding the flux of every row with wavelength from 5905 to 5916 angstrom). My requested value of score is 193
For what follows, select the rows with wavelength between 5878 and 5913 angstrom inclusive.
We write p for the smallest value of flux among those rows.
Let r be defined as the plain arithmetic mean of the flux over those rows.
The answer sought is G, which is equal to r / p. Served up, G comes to 1.121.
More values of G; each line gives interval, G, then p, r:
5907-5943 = 1.032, 91.59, 94.5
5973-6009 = 1.025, 90.31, 92.6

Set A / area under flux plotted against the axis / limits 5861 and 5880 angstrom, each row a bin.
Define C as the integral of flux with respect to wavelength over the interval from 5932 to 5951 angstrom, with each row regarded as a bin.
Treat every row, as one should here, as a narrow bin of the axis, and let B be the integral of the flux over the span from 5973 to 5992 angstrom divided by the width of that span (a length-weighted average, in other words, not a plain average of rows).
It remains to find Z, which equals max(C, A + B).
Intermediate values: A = 1837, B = 93.1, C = 1776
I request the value 1930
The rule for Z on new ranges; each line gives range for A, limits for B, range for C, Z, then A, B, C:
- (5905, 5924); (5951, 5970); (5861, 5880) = 1894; 1801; 93.5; 1837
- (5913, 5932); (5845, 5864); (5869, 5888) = 1893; 1799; 94.7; 1819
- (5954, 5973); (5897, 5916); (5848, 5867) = 1873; 1779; 94.2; 1805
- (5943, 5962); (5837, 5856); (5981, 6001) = 1870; 1774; 95.2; 1845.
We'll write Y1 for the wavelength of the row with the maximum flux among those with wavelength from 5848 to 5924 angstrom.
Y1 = 5870.84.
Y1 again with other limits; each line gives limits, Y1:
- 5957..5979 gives 5971.73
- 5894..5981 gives 5927.89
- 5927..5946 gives 5927.89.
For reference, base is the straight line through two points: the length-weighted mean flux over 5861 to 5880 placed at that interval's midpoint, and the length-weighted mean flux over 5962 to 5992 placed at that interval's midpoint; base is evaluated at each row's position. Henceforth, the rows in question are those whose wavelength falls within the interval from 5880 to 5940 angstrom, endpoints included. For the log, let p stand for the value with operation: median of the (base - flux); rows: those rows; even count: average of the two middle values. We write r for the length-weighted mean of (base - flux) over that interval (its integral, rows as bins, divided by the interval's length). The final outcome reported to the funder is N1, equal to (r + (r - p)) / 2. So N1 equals 1.76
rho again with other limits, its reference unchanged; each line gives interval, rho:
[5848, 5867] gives 0.020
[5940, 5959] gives 0.002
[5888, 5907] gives 0.054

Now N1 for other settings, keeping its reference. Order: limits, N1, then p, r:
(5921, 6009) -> 0.08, 0.5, 0.32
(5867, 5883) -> 0.59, -0.9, 0.16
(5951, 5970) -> 0.11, 0.5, 0.35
